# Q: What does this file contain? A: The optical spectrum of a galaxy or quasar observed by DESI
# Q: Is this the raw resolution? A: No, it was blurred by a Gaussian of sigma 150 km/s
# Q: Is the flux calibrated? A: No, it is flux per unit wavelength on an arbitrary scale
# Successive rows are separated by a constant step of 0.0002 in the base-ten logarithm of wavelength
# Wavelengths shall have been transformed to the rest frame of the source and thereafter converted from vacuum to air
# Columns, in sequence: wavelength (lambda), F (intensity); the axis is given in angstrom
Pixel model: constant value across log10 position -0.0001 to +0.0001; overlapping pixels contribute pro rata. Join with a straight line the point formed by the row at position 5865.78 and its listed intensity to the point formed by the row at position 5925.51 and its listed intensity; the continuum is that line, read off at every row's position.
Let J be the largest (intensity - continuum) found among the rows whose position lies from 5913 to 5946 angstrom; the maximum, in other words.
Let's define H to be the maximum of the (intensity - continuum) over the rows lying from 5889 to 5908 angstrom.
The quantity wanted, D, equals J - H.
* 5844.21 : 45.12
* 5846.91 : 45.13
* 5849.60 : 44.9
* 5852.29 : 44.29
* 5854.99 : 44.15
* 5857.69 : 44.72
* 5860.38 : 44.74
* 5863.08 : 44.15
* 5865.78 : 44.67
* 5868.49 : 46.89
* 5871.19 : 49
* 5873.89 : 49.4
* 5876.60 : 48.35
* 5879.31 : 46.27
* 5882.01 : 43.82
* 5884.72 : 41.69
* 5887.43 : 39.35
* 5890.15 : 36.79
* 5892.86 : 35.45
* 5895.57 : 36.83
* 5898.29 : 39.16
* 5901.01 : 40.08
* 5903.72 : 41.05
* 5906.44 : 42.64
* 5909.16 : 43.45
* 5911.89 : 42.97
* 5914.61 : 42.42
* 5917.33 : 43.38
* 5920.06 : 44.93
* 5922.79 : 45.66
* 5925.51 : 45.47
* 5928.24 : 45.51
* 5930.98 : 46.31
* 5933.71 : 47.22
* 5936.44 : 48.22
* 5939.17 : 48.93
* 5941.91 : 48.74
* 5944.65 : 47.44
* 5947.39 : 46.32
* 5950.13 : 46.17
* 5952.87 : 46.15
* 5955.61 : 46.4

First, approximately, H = -2.57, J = 3.3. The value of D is 6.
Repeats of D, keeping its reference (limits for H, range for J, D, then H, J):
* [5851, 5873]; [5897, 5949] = -1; 4.26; 3.3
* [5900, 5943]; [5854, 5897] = 1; 3.28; 4.6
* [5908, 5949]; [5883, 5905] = -7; 3.28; -3.2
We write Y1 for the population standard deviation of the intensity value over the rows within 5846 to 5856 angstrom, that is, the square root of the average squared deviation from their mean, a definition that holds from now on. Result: 0.4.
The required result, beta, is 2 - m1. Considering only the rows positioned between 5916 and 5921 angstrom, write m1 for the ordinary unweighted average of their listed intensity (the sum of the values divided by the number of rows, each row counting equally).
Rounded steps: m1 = 44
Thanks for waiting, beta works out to -42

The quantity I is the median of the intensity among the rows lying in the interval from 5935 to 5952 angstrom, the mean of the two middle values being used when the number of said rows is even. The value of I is 47.8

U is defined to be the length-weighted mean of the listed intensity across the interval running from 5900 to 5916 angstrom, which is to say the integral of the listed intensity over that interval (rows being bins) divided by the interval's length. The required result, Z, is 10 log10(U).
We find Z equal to 16.2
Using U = 42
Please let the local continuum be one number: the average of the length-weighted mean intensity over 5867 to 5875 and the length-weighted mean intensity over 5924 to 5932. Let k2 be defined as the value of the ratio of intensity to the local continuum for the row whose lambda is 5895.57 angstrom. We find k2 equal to 0.78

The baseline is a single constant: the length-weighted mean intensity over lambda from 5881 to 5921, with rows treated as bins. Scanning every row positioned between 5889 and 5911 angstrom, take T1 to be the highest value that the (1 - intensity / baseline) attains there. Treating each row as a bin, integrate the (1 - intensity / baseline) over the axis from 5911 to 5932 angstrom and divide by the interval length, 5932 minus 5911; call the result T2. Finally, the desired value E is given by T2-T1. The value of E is -0.22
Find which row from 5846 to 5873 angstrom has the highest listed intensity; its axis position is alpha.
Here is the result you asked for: 5871.19 angstrom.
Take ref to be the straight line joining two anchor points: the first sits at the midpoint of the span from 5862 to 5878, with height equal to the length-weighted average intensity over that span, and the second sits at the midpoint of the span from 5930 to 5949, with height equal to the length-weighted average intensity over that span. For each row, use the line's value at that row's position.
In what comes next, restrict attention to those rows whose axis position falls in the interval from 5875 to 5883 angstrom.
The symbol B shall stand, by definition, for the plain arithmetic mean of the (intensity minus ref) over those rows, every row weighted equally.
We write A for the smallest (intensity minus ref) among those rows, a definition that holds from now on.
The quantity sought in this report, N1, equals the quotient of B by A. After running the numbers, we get 0.3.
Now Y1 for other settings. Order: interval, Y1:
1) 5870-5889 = 3.6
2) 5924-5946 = 1.3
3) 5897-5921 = 1.7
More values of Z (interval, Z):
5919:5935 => 16.6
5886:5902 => 15.8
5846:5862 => 16.5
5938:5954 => 16.7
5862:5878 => 16.7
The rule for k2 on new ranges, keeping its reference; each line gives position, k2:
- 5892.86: 0.75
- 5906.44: 0.91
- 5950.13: 0.98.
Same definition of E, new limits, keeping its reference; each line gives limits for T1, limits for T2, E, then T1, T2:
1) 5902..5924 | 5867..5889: -0.11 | 0.00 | -0.114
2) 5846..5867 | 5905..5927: 0.01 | -0.08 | -0.073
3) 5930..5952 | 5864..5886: 0.00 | -0.13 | -0.131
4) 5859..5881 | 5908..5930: 0.00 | -0.08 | -0.083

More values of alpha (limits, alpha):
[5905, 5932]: 5930.98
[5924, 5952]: 5939.17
